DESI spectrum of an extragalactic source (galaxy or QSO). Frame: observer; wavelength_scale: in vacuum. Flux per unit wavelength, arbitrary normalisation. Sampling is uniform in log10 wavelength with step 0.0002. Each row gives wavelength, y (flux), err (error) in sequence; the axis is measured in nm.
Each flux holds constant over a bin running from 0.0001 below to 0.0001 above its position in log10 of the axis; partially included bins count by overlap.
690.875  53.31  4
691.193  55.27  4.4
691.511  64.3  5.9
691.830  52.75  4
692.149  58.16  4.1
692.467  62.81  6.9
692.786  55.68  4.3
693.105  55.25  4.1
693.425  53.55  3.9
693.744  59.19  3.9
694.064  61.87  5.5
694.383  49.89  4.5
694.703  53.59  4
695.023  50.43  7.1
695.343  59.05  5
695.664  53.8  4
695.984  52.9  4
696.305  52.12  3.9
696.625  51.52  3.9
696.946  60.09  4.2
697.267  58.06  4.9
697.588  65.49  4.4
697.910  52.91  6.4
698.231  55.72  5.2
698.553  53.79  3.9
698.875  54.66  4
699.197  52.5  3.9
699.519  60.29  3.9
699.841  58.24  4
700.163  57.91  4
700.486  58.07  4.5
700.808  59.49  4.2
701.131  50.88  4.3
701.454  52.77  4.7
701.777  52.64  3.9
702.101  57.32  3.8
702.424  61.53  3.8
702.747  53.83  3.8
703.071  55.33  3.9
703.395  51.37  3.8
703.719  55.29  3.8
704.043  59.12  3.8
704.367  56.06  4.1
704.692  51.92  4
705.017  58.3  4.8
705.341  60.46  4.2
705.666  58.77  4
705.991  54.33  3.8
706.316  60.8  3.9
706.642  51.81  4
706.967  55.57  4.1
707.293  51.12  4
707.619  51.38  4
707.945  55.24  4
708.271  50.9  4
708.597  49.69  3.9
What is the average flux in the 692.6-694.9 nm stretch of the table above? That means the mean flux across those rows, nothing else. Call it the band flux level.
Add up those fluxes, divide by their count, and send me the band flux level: 55.6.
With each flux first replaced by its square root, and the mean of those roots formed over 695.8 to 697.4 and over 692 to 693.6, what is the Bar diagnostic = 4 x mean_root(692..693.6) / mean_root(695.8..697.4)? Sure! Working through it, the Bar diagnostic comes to 4.08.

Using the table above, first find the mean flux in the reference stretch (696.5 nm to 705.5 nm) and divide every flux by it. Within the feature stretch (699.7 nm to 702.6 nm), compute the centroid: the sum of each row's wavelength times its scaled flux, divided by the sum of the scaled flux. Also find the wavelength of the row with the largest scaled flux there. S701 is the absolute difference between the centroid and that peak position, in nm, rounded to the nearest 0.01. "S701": 1.30 nm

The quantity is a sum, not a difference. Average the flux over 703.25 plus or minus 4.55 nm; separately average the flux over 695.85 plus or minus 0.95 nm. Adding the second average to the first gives 109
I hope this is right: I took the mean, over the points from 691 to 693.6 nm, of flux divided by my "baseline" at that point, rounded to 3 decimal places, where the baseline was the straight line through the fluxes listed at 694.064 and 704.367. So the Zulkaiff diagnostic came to 0.910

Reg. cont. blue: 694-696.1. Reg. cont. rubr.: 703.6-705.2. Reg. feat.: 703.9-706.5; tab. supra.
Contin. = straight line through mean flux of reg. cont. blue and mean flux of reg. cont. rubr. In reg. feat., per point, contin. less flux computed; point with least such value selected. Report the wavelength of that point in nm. 706.316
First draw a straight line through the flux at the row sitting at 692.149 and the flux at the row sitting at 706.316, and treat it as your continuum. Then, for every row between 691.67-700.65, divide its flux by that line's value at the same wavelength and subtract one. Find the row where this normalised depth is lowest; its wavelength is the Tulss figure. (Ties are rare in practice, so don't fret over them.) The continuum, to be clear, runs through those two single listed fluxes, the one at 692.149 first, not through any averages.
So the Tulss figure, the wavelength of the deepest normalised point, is 694.383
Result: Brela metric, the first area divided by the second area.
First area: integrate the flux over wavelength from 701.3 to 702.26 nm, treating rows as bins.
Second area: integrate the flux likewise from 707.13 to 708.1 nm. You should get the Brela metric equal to 1.02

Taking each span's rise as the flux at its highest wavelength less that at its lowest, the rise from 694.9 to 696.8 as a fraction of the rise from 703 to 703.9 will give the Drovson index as -27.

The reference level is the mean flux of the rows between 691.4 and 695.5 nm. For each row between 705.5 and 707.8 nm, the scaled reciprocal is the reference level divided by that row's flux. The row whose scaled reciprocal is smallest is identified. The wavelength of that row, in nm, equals 706.316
